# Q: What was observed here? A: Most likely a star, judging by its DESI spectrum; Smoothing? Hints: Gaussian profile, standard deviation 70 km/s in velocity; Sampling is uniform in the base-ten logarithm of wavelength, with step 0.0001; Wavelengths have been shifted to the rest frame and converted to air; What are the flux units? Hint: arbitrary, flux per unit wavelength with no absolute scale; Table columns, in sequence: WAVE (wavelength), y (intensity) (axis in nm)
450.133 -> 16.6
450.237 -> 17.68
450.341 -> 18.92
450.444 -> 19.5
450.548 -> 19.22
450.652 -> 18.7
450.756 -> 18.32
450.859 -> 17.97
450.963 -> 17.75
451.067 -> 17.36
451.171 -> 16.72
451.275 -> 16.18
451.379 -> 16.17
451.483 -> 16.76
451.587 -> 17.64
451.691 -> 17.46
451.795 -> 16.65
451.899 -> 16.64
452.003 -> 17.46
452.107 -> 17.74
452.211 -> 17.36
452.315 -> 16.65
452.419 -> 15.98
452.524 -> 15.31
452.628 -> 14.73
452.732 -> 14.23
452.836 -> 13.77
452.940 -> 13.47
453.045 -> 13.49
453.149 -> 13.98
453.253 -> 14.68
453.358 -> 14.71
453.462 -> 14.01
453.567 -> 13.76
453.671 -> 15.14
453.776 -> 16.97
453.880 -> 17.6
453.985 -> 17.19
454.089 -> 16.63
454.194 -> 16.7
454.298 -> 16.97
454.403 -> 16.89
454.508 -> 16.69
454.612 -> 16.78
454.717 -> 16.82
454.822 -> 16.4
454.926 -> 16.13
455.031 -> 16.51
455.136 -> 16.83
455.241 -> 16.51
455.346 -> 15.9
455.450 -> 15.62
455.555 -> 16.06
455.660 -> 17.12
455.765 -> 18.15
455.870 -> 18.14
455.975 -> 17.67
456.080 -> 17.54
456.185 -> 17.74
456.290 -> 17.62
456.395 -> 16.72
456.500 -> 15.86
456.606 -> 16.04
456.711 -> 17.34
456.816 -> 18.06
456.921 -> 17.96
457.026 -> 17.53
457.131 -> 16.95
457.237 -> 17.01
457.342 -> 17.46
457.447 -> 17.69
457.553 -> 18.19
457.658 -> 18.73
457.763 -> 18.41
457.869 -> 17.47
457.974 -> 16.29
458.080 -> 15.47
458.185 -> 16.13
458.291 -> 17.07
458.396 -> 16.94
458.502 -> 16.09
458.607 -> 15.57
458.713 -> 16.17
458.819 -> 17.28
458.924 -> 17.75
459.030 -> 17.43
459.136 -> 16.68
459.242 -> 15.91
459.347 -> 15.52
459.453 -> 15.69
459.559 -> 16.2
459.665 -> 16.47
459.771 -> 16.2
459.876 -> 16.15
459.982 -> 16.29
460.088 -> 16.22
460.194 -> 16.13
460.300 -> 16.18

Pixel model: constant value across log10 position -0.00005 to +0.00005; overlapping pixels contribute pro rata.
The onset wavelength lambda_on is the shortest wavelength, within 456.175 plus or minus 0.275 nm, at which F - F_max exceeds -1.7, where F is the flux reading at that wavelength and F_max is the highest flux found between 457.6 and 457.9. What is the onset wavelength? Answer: 455.975 nm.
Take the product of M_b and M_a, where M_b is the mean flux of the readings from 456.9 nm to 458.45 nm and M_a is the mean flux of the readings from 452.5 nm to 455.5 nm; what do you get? 271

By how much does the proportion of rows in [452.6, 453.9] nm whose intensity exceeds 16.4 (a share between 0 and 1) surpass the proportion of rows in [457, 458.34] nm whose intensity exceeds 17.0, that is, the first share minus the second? -0.5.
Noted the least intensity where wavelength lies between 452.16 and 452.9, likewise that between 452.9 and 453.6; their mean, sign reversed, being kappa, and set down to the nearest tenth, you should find -13.6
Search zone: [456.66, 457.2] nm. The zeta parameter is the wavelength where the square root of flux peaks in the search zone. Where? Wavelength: 456.816 nm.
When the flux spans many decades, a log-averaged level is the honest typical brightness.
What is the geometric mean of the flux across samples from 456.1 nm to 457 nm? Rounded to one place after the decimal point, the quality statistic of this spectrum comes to 17.1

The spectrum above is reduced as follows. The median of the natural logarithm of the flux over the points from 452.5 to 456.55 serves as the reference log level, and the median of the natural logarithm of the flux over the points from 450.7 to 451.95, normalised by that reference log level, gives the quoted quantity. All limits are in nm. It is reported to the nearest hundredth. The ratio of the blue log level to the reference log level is 1.01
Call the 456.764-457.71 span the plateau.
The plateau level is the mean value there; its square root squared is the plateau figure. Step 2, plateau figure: 17.7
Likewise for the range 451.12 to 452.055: 16.9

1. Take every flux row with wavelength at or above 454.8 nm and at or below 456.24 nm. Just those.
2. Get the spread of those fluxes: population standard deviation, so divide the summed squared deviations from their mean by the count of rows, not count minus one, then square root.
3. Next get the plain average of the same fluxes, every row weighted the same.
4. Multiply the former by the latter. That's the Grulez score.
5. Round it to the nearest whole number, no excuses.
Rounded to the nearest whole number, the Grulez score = 14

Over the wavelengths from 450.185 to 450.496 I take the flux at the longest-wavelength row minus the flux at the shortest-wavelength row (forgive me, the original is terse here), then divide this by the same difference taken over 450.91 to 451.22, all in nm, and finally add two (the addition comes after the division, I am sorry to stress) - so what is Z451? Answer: 0.2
